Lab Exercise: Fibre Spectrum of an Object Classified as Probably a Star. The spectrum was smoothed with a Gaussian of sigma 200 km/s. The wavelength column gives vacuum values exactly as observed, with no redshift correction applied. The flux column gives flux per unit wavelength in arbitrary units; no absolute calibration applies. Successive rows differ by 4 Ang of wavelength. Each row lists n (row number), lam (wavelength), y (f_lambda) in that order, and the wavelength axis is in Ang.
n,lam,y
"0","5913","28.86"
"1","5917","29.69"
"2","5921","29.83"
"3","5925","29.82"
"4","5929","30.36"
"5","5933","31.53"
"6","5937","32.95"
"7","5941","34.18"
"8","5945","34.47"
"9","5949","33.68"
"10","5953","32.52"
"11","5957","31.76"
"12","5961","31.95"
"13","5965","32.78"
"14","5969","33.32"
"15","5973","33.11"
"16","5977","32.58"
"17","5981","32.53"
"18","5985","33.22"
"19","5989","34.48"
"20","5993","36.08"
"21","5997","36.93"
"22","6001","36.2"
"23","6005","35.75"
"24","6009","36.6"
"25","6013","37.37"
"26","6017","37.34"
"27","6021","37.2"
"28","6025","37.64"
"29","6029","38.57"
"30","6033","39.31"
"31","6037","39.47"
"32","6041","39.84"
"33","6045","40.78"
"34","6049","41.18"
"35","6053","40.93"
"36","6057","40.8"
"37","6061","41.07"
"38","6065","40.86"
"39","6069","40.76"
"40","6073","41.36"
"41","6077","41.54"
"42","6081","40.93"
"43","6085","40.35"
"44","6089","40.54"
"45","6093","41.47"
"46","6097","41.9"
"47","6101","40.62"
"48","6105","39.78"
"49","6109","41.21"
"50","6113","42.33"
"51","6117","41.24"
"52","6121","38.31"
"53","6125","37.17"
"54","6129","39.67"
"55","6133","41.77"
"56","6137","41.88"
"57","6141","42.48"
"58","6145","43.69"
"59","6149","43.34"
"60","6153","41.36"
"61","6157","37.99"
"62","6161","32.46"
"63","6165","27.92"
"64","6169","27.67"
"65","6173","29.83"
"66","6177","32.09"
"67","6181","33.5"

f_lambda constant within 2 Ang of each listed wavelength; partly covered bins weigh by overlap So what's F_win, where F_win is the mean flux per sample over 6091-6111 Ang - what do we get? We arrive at 41.0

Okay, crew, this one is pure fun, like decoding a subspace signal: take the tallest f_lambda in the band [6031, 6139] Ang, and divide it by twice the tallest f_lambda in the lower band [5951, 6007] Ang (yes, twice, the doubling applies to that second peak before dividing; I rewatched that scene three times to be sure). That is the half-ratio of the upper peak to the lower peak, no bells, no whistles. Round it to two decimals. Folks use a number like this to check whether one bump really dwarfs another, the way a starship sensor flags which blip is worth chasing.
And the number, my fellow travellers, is 0.57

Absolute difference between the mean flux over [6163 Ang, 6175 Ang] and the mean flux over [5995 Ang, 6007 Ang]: 8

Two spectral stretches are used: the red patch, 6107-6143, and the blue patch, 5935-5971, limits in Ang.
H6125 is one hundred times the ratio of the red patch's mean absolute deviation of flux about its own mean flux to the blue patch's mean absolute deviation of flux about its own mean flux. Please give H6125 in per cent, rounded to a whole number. 203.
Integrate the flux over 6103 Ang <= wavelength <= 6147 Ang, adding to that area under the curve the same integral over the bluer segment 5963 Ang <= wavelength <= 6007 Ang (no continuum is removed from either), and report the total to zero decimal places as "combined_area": 3306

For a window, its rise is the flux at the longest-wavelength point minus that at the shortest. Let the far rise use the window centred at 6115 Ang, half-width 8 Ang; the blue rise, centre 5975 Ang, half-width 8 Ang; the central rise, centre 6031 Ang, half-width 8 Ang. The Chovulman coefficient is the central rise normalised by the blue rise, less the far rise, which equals 1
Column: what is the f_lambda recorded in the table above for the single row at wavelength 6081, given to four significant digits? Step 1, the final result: 40.93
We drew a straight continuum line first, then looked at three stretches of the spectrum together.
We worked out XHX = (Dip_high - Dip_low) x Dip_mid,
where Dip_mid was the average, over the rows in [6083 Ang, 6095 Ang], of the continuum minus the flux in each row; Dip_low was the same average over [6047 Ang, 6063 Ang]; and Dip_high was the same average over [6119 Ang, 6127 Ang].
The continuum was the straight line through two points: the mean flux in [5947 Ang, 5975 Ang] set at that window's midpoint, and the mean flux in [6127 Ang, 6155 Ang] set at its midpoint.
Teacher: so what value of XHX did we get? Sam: -10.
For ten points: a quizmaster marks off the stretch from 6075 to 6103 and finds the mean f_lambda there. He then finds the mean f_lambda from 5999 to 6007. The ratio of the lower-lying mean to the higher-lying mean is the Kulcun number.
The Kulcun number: 0.88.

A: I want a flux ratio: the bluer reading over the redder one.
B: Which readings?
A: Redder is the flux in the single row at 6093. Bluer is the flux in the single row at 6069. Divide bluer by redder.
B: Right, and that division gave 0.98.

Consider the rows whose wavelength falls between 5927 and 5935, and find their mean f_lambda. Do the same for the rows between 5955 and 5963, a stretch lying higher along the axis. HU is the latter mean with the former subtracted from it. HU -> 1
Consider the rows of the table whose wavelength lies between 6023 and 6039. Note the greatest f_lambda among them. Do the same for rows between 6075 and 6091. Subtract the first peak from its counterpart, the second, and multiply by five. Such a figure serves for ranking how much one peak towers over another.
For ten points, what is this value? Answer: 10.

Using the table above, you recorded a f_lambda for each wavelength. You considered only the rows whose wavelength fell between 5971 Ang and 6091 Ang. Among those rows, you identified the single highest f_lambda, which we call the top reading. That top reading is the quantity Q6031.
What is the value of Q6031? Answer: 41.54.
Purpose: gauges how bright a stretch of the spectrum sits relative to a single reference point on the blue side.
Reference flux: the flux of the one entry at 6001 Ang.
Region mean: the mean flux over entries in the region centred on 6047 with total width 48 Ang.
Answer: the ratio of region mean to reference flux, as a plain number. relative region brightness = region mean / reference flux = 1.11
